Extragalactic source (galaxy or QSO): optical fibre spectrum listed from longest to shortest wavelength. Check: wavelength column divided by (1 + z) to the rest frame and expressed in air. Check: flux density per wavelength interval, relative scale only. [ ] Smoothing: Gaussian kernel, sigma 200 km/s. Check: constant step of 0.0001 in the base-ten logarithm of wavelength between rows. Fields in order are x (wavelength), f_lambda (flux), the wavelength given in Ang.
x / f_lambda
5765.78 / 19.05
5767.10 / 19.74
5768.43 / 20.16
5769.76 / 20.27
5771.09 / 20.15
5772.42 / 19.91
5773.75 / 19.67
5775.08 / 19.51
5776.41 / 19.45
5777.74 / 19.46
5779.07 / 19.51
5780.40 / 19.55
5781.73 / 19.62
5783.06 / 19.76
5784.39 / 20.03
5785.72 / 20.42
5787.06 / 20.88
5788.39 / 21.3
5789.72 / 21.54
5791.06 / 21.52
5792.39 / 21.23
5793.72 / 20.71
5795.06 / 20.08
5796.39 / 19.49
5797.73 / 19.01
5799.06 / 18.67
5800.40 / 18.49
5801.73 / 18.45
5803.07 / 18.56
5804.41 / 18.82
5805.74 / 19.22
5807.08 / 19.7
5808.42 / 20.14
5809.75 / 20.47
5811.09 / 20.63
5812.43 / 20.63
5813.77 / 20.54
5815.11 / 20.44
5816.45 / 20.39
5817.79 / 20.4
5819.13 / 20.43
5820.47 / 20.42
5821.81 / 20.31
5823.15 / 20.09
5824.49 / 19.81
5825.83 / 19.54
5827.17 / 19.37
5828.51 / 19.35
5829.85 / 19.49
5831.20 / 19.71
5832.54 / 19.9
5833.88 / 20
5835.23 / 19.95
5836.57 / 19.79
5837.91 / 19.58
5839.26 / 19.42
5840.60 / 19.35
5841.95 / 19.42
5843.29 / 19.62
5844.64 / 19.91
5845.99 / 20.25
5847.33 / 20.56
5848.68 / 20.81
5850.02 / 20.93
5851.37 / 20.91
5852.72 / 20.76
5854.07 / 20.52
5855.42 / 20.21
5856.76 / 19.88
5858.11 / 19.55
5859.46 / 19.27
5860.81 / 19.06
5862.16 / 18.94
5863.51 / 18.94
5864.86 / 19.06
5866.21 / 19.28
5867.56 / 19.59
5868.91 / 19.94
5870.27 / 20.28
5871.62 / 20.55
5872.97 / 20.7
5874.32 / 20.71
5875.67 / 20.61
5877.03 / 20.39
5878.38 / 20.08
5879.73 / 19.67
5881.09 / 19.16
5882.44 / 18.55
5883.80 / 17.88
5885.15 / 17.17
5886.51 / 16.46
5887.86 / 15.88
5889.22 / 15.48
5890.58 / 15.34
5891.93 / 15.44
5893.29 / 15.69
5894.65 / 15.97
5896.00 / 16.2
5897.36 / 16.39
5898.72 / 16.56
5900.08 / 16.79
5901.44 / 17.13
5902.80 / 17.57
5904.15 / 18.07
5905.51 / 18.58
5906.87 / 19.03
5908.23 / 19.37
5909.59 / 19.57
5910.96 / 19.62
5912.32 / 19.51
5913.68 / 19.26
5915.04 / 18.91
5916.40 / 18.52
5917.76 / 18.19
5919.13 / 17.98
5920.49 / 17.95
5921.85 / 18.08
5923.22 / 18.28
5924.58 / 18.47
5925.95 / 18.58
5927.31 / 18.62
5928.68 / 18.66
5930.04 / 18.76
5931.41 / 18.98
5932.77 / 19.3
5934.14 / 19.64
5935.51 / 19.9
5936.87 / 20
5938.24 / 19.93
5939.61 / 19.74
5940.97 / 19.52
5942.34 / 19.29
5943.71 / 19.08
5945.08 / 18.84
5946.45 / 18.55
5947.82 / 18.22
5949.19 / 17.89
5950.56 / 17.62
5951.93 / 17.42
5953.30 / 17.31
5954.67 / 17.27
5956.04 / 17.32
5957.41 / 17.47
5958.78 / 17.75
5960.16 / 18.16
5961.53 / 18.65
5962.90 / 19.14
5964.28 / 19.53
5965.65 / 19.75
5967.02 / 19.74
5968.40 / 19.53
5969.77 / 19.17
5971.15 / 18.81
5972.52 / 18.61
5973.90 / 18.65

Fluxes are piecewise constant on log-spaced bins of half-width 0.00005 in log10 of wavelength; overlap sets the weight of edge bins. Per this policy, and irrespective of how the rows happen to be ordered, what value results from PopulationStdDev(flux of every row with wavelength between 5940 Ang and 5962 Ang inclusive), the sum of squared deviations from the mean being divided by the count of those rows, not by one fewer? 0.73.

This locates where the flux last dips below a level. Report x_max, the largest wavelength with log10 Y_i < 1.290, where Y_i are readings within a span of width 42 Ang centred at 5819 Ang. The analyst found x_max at 5839.26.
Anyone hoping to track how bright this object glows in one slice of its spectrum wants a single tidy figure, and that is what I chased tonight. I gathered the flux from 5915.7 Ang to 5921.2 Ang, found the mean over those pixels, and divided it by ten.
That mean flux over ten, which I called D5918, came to 1.8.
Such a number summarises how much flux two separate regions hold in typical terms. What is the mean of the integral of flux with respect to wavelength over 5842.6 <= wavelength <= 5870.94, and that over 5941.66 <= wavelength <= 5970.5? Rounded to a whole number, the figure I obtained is 548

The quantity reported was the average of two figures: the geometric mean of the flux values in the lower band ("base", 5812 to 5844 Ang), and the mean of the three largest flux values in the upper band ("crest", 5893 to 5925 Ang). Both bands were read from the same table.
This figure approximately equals 19.7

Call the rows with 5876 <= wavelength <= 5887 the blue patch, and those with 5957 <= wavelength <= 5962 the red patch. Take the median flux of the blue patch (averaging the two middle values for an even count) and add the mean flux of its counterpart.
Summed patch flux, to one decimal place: 36.9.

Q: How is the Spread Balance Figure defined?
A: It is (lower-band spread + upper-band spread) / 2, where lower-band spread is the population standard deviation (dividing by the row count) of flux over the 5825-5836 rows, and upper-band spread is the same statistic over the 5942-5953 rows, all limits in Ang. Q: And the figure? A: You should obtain 0.45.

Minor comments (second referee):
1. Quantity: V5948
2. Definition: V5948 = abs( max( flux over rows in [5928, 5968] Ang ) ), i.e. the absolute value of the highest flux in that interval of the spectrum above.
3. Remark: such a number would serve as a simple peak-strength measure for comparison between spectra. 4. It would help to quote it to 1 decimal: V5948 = 20.0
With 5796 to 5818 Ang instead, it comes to 20.6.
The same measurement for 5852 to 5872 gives 20.8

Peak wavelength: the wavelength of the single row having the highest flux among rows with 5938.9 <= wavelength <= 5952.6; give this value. 5939.61 Ang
